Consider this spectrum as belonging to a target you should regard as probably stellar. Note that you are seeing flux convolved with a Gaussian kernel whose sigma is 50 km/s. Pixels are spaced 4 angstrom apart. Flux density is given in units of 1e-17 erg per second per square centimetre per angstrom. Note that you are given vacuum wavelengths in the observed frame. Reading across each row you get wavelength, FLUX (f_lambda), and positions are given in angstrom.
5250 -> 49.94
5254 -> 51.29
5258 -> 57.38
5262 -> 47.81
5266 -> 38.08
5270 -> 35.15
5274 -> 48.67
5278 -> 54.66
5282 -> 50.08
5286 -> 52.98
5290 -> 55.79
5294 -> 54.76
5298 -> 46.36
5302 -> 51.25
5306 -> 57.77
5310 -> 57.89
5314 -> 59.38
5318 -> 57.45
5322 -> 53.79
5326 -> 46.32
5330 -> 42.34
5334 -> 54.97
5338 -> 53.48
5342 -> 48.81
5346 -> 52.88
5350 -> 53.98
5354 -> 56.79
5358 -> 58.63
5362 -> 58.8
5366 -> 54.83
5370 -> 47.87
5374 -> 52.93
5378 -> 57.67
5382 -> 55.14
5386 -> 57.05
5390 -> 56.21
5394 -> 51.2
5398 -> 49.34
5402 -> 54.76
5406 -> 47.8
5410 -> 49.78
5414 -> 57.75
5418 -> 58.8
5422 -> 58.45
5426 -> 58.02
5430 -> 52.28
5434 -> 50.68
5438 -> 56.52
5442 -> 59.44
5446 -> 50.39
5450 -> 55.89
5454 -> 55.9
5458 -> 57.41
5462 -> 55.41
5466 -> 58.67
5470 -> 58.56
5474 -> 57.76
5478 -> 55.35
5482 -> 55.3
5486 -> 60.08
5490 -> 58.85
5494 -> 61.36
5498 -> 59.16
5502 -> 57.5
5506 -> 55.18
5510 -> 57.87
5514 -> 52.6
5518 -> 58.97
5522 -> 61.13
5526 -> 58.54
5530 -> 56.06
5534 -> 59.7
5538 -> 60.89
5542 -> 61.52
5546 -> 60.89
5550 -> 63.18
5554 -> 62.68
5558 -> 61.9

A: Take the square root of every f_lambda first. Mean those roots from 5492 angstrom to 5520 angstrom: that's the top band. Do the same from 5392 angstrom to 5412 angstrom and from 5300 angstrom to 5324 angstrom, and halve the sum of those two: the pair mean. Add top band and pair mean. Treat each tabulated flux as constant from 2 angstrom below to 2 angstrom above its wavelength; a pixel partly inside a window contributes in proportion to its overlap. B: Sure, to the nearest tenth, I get 14.9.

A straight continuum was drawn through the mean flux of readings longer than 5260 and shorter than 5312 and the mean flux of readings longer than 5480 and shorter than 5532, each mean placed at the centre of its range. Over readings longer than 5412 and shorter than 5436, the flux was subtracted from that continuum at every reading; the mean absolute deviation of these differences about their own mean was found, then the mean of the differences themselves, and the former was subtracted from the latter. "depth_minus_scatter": -4.21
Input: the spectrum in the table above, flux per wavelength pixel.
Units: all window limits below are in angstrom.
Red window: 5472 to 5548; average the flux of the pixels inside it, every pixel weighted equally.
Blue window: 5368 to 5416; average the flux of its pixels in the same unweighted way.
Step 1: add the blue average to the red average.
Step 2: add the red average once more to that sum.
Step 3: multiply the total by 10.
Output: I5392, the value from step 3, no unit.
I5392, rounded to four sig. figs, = 1698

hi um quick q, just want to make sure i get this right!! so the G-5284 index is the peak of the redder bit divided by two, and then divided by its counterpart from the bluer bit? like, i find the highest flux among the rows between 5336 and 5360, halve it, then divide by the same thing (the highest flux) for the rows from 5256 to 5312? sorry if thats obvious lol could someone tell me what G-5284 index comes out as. 0.506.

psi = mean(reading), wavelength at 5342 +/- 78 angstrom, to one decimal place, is 52.6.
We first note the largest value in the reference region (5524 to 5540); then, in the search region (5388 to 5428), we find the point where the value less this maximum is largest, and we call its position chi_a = 5418 angstrom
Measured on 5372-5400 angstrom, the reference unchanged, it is 5378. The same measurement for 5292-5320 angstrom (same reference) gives 5314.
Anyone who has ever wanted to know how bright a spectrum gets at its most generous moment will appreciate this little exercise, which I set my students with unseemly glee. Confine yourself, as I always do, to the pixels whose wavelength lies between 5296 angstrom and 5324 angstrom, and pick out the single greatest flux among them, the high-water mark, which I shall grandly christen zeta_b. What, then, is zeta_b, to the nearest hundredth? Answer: 59.38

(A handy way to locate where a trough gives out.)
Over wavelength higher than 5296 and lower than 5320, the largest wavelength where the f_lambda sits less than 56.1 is 5302 angstrom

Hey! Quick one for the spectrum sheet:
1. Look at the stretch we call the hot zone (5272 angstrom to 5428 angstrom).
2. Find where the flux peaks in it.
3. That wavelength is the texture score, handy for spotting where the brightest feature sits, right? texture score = 5314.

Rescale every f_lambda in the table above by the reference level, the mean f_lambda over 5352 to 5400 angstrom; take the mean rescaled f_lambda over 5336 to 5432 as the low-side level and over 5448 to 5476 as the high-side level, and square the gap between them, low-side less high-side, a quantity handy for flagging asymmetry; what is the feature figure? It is 0.0026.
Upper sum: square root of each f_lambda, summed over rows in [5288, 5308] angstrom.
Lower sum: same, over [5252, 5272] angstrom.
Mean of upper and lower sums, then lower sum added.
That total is 68.8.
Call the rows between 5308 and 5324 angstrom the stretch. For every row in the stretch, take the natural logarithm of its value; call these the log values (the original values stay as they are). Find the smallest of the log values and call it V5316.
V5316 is 3.99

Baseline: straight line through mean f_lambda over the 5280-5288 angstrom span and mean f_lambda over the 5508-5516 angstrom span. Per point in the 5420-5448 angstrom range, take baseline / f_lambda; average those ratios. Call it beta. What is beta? 0.984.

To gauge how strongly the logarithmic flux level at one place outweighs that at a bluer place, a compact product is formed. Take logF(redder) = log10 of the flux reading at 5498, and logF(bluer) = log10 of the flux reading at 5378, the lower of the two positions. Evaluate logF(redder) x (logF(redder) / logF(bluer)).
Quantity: 1.78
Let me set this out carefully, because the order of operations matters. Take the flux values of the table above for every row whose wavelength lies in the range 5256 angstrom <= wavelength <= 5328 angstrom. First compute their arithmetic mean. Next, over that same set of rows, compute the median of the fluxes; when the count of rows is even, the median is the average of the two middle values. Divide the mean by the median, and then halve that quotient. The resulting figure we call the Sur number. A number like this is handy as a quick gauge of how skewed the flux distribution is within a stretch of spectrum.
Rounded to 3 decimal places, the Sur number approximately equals 0.482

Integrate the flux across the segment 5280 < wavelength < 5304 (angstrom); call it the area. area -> 1245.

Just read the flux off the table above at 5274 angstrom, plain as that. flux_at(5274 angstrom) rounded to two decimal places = 48.67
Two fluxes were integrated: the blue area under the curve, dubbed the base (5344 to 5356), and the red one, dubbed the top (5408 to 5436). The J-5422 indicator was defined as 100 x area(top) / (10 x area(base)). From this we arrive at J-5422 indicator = 24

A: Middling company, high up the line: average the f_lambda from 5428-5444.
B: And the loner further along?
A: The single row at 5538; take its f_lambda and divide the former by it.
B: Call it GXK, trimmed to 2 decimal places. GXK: 0.90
